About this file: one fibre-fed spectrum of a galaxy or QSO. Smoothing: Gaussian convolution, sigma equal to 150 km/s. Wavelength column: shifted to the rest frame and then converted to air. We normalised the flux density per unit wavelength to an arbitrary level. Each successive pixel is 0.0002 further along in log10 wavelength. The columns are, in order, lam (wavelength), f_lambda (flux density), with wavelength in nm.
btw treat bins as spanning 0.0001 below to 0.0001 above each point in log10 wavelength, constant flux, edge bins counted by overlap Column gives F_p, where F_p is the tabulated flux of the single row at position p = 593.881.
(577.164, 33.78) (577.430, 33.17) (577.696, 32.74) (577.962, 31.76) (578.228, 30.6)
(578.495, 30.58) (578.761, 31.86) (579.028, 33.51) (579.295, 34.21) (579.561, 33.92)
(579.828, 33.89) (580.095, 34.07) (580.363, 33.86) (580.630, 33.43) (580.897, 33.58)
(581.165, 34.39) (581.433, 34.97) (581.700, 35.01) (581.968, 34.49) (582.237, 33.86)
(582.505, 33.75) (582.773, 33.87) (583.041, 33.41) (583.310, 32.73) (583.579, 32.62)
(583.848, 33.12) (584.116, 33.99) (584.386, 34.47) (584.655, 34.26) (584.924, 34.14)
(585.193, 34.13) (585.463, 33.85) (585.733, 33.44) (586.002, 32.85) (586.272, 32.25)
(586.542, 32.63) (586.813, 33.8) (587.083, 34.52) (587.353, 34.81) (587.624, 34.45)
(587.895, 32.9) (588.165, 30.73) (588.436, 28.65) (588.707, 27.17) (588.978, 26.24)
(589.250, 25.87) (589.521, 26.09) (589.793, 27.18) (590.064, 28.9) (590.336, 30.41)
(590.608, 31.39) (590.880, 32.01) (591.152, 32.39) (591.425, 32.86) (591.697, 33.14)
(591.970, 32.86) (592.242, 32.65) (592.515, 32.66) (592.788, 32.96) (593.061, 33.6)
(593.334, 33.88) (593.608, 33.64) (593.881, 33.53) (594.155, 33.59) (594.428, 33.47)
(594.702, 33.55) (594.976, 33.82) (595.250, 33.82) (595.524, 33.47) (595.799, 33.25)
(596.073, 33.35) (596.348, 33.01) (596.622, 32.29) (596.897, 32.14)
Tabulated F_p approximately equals 33.53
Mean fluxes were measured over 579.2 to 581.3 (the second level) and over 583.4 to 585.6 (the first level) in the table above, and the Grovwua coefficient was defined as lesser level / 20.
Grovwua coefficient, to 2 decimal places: 1.69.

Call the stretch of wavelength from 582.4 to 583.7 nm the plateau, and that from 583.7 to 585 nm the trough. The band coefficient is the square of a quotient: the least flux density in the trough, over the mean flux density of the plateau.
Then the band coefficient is 0.99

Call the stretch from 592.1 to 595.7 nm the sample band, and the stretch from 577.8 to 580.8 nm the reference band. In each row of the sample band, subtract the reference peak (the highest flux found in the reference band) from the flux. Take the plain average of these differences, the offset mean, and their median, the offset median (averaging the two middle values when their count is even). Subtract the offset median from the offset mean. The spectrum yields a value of -0.12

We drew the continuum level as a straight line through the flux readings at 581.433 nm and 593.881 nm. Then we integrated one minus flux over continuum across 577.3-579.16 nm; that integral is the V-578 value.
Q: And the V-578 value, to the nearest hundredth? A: 0.17 nm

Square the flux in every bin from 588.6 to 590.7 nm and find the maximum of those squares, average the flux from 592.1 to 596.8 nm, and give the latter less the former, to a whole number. -952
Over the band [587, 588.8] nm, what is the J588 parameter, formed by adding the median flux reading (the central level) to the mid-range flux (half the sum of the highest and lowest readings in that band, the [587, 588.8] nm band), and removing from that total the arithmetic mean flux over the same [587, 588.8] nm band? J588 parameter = 32.0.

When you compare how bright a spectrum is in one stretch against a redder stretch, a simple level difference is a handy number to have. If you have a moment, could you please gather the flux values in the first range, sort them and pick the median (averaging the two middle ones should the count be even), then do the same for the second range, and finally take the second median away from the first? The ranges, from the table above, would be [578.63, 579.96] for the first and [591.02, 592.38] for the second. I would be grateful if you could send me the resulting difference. 1.0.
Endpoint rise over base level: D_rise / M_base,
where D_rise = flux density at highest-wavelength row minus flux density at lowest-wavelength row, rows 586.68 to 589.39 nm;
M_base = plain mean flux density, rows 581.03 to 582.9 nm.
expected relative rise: -0.23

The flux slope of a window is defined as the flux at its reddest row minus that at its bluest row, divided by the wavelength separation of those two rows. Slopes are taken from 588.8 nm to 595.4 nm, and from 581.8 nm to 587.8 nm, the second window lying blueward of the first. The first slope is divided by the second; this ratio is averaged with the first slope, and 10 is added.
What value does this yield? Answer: -74.8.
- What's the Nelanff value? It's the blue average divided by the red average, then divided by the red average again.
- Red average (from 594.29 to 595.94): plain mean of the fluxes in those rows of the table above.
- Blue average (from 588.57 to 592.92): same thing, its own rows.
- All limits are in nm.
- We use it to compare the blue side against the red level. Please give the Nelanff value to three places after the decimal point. 0.027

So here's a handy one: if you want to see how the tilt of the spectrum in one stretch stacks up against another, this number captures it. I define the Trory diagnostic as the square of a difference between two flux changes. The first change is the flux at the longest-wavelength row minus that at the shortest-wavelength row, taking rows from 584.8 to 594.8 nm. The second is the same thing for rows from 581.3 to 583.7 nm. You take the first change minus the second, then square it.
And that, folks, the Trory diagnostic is 3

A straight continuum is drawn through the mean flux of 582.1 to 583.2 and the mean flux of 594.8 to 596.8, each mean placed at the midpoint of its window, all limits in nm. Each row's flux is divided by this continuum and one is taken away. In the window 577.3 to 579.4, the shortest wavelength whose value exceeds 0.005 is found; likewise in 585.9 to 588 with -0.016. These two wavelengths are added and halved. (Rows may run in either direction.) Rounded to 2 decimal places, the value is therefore 583.05 nm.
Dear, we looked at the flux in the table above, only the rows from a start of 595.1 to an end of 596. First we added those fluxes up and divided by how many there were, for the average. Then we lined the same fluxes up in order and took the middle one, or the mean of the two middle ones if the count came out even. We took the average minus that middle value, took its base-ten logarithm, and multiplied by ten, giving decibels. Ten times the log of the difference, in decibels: -14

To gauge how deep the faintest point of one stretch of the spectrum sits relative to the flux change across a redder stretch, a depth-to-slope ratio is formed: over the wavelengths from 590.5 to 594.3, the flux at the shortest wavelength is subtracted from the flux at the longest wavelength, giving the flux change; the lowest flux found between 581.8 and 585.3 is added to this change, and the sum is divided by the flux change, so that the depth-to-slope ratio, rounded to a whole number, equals 16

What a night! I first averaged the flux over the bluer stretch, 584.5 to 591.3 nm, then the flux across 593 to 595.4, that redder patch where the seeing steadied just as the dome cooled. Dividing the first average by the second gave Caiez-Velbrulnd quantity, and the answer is 0.93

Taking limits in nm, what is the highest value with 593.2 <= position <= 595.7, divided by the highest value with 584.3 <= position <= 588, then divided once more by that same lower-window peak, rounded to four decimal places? 0.0280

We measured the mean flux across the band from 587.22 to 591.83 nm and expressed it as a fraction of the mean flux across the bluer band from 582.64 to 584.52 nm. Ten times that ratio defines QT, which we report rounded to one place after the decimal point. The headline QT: 9.1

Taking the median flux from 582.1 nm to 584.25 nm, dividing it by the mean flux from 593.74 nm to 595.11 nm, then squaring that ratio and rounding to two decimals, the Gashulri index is 1.00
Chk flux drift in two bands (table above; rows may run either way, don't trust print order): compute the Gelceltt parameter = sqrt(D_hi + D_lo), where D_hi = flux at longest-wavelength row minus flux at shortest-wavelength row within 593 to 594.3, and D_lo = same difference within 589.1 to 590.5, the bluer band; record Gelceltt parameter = 2.1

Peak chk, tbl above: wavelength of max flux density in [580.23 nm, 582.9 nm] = 581.700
